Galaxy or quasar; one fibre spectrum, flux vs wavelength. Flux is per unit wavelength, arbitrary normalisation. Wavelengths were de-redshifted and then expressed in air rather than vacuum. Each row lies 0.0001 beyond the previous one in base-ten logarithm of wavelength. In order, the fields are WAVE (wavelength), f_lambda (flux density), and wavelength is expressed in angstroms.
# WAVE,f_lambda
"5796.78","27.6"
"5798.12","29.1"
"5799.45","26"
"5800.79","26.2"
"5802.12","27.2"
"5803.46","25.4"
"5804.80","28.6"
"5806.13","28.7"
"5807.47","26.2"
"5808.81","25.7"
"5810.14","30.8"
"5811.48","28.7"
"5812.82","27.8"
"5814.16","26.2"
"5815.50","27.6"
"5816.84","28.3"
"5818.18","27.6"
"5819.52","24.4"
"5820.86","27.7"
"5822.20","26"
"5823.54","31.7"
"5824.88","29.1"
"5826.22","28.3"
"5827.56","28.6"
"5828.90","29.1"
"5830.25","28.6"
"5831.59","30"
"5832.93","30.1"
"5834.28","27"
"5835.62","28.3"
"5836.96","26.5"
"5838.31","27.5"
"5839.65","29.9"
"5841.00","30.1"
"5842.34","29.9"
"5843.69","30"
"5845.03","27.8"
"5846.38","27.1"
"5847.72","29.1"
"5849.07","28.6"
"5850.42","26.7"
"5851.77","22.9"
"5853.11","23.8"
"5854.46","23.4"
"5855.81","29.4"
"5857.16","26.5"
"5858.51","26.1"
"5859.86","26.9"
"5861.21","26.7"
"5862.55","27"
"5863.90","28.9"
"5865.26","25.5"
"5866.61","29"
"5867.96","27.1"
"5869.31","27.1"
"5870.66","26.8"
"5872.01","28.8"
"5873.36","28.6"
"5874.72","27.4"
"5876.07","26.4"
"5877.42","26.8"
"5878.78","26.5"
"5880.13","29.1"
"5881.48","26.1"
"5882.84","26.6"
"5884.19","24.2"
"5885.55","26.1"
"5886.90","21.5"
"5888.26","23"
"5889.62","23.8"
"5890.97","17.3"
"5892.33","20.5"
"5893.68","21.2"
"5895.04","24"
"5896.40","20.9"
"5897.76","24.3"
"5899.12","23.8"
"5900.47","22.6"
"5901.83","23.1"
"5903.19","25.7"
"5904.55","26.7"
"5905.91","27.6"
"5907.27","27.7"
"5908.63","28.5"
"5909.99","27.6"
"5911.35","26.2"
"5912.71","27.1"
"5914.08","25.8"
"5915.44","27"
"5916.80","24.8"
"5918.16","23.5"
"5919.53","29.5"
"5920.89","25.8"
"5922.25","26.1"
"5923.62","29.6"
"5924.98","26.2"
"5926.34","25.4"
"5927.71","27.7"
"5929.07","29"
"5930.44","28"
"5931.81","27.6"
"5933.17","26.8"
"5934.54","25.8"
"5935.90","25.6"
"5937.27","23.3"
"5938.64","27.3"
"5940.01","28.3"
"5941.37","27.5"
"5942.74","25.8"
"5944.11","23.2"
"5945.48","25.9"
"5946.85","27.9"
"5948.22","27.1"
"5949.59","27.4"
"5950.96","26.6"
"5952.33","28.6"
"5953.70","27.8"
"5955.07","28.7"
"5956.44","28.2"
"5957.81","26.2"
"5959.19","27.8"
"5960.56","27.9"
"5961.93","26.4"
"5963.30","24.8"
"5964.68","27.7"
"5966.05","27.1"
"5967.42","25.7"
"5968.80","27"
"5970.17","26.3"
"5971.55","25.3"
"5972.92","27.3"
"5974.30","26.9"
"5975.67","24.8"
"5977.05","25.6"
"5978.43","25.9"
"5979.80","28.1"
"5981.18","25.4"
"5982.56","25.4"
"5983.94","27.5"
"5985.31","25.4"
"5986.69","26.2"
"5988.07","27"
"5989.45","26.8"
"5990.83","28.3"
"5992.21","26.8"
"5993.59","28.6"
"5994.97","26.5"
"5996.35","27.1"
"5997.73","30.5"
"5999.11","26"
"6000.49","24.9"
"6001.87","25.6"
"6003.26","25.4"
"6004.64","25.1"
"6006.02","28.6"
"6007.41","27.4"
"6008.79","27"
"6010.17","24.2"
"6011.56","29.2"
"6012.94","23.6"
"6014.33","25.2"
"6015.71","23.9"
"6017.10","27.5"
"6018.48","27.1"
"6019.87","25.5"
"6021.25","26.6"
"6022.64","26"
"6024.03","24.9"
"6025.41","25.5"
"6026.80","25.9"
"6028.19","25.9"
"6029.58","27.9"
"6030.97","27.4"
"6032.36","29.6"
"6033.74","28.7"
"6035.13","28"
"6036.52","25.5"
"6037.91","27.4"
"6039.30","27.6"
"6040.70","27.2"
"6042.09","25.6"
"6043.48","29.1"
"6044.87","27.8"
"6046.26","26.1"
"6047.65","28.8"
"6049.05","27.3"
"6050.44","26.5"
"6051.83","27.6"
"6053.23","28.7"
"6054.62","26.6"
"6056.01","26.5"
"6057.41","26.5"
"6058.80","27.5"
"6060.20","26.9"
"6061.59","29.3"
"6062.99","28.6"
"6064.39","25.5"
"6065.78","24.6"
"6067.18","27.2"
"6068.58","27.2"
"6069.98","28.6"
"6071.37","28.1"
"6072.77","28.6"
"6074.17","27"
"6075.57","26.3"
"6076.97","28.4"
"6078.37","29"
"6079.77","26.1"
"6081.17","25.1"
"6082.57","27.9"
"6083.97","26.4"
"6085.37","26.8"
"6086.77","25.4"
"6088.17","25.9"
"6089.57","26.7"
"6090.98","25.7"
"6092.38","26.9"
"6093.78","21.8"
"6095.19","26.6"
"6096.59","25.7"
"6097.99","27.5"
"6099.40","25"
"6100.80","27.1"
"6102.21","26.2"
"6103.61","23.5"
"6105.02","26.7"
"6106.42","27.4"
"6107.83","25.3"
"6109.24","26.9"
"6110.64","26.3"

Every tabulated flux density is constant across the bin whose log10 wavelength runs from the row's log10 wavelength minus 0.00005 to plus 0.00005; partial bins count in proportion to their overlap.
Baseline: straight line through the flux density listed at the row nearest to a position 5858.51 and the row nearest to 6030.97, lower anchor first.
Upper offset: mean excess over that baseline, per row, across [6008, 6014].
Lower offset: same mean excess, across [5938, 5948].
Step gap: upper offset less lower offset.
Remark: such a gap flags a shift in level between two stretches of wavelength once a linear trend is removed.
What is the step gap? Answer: -1.1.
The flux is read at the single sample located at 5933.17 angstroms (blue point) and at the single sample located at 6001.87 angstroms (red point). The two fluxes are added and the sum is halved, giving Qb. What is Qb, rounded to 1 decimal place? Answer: 26.2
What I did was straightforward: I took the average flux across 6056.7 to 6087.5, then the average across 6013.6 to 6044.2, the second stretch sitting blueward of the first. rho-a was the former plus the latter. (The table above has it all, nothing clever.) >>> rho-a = 54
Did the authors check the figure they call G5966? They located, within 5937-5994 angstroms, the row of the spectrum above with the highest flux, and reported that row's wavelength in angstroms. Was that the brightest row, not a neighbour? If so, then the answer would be 5955.07 angstroms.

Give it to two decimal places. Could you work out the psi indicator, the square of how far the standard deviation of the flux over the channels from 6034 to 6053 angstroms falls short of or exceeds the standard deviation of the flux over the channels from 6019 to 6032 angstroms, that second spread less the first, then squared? 0.02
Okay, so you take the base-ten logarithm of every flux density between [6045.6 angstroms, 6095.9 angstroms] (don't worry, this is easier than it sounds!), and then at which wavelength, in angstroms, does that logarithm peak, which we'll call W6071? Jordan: 6061.59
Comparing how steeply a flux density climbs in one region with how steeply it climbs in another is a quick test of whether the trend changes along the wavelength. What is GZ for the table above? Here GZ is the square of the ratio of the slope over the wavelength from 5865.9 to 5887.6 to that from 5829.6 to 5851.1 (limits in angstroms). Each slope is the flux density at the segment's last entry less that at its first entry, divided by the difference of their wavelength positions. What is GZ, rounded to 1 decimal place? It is 15.4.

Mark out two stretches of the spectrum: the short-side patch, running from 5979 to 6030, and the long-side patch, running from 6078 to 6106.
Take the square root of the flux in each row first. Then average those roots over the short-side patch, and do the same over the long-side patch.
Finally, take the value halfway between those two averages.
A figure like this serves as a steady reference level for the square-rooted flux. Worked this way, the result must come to 5.12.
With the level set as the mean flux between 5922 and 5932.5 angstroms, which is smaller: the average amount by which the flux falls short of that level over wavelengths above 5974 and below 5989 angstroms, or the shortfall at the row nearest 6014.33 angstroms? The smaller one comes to 1.3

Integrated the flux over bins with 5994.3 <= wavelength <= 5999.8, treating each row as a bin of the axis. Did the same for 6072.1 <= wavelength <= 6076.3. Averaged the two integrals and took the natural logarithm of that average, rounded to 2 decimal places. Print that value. 4.89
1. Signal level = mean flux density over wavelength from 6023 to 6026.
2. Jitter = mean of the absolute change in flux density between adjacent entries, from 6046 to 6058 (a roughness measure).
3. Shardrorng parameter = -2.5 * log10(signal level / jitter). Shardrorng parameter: -3.33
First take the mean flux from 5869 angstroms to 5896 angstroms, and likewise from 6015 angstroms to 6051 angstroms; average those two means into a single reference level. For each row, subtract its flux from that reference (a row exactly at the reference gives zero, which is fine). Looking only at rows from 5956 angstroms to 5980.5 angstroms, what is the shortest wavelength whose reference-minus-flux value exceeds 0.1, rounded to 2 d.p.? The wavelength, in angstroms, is 5963.30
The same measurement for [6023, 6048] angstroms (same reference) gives 6024.03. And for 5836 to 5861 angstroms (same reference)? 5851.77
